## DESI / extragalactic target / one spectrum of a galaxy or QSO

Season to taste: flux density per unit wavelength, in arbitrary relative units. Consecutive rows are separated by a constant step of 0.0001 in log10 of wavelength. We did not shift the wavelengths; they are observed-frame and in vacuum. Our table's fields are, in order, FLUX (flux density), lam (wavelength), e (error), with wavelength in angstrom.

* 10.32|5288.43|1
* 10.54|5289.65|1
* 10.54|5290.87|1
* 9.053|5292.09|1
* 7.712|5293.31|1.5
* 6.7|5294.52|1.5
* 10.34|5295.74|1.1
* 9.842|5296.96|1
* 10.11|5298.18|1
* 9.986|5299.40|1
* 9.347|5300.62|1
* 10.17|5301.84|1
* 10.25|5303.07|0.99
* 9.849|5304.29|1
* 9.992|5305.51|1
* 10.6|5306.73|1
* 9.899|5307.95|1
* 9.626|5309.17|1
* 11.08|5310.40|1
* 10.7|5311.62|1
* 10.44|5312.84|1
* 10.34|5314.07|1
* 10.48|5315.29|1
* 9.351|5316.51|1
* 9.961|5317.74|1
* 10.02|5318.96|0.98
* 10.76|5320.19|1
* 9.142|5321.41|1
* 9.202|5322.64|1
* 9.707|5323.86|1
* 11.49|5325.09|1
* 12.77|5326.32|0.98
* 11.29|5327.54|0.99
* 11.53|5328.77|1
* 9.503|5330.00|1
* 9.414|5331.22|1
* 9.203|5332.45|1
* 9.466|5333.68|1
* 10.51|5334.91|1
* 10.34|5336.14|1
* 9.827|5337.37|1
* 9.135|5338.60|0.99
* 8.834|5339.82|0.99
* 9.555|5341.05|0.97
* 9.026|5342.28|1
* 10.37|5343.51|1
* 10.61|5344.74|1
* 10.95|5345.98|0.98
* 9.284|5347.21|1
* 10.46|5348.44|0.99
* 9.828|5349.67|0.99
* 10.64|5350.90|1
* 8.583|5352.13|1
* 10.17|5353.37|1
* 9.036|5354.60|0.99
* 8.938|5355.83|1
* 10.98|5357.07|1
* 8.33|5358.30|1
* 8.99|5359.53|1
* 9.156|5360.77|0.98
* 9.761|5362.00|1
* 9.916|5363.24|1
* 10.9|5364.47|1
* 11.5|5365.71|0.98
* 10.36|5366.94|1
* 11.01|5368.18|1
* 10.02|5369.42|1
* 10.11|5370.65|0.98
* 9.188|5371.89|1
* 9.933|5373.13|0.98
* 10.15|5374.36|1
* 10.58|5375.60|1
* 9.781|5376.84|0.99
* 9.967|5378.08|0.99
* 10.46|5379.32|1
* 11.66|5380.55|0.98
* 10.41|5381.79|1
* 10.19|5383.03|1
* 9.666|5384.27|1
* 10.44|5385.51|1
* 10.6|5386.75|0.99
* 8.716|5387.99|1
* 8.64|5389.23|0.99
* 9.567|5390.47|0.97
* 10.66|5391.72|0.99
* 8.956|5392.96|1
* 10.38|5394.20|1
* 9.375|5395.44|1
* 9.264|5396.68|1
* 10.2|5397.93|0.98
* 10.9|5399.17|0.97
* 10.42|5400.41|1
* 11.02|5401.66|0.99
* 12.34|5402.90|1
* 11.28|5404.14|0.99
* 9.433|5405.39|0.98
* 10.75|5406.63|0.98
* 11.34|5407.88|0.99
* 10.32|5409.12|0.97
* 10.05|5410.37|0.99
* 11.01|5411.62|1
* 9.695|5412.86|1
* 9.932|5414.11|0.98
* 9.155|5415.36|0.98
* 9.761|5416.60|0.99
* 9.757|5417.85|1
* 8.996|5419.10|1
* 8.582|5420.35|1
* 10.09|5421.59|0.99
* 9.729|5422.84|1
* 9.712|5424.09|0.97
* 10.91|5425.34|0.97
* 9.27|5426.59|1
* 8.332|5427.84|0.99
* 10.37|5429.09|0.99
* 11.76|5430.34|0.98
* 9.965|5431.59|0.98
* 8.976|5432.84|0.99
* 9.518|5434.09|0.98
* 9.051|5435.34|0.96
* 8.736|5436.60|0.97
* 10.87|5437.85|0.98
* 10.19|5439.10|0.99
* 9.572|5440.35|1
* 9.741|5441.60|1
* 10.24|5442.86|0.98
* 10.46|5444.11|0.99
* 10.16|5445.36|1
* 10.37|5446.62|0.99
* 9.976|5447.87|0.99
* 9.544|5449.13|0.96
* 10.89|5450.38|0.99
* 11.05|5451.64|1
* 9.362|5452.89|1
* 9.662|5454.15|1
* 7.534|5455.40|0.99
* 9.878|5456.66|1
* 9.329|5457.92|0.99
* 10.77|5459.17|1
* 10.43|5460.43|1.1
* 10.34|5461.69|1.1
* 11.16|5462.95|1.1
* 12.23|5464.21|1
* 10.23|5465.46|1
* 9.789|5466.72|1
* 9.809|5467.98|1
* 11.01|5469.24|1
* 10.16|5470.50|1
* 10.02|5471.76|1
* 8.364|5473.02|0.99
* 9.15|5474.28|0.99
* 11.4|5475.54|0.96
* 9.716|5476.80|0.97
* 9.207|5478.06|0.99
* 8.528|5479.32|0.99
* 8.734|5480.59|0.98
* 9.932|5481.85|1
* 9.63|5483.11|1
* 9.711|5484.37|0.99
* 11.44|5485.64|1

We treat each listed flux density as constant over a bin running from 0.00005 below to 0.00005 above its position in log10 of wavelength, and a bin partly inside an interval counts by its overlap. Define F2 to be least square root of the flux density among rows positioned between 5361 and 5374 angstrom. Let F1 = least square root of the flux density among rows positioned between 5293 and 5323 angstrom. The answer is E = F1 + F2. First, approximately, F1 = 2.6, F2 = 3.0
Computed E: 5.62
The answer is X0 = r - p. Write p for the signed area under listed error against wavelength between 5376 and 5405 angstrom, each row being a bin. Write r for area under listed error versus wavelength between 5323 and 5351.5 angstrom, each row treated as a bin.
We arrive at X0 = -0.43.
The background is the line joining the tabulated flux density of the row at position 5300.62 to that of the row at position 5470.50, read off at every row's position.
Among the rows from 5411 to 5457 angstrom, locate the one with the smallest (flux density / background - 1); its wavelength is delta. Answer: 5455.40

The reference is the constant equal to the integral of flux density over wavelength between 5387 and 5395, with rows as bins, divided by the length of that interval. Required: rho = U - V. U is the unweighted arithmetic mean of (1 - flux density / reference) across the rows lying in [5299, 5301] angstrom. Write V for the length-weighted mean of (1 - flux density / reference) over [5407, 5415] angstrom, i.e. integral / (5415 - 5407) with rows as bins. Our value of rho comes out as 0.07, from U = -0.01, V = -0.087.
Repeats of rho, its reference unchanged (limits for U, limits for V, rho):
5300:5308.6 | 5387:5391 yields -0.09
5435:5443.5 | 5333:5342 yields -0.01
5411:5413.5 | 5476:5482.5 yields -0.11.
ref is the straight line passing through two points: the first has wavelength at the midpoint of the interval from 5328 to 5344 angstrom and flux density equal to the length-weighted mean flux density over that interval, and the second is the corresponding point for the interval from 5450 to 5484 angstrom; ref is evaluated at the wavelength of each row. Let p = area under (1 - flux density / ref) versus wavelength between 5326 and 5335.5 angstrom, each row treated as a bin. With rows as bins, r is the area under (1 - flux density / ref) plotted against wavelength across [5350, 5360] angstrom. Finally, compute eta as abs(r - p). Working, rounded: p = -0.6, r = 0.31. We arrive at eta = 0.94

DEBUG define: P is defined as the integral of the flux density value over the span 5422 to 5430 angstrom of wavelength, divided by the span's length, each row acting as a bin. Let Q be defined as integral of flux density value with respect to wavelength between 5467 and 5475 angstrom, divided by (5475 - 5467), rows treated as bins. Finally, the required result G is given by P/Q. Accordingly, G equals 1.00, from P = 9.8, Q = 9.8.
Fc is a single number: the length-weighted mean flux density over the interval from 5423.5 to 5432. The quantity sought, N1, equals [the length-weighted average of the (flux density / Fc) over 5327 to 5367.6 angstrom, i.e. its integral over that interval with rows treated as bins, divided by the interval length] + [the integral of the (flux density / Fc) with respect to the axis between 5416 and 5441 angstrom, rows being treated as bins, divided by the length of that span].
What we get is 1.95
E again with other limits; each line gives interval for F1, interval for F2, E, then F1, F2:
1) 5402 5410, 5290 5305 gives 5.66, 3.1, 2.6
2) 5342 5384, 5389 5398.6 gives 5.83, 2.9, 2.9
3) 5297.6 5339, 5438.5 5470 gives 5.77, 3.0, 2.7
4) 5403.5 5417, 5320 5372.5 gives 5.91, 3.0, 2.9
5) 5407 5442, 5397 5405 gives 6.08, 2.9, 3.2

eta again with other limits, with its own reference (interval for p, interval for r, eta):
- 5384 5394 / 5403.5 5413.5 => 0.79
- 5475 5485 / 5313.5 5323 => 0.54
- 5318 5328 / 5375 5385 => 0.26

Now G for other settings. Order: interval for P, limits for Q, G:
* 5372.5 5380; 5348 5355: 1.04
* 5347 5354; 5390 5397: 1.01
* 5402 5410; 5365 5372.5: 1.05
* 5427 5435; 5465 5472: 0.96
